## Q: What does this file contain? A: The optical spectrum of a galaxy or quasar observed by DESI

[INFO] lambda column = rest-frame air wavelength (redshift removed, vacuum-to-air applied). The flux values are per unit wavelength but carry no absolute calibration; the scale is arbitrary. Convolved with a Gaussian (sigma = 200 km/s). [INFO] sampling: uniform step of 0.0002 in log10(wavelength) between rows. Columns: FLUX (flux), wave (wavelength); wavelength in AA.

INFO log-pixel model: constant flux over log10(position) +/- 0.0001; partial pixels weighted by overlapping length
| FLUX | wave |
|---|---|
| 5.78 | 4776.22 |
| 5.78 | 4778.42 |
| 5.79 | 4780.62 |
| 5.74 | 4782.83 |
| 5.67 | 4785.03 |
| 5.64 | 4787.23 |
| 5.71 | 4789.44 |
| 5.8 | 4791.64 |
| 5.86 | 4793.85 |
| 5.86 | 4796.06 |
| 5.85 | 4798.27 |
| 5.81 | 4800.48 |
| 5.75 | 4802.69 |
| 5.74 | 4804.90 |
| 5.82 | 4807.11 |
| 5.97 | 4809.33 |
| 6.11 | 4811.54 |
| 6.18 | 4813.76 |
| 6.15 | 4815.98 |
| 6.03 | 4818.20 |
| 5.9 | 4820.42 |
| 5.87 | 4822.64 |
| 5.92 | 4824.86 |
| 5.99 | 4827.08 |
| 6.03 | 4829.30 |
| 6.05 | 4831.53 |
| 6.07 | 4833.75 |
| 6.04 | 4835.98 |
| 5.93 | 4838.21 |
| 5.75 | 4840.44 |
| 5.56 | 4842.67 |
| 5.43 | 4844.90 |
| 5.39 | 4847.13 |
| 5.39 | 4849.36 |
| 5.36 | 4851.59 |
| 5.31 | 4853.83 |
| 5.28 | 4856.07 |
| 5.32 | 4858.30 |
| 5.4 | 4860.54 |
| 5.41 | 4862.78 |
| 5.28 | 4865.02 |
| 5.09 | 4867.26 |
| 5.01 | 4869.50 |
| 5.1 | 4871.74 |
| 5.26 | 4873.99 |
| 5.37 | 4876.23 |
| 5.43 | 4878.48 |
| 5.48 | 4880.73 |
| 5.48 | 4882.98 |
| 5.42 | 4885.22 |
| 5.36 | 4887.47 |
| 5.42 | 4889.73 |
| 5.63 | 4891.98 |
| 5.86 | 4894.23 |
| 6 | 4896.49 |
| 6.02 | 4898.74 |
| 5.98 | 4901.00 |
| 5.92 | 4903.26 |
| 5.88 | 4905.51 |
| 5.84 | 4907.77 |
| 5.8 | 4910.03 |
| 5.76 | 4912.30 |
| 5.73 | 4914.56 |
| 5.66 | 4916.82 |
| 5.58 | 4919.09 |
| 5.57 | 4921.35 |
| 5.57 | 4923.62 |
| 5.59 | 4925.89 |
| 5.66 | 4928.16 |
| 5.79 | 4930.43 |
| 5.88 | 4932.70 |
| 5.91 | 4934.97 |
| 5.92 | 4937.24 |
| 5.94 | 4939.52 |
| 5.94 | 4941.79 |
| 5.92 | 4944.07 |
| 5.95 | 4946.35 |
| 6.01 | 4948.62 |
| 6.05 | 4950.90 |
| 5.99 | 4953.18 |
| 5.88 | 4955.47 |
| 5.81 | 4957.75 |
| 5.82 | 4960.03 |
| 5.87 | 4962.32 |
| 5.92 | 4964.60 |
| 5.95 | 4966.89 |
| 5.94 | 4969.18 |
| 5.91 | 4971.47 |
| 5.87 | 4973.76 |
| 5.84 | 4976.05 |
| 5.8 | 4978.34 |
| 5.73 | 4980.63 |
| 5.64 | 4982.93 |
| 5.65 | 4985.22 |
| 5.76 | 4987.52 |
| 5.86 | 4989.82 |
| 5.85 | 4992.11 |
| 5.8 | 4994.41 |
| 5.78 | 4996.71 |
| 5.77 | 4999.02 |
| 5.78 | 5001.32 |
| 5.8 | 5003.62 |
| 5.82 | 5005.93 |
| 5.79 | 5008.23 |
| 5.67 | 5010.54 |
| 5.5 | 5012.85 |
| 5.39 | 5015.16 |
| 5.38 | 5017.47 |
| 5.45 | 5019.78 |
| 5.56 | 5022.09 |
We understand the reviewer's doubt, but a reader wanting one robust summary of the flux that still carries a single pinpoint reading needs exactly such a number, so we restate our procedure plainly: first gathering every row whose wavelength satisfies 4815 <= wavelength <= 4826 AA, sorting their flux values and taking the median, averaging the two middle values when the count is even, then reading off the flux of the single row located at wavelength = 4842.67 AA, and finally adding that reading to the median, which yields 11.5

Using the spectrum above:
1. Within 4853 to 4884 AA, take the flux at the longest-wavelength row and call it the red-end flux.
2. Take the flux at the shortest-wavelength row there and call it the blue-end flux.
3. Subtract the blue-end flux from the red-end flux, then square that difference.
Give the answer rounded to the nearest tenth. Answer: 0.0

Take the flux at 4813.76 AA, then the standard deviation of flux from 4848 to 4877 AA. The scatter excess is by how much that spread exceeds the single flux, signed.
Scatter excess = -6.1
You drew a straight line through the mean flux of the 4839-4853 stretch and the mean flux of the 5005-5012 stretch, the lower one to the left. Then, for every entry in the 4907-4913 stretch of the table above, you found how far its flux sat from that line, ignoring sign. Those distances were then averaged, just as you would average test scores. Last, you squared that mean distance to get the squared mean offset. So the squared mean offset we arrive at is 0.044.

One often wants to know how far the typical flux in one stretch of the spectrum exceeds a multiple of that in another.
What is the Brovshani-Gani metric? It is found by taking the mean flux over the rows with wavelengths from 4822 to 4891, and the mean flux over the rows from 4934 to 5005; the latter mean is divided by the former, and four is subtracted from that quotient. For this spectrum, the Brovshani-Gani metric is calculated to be -2.94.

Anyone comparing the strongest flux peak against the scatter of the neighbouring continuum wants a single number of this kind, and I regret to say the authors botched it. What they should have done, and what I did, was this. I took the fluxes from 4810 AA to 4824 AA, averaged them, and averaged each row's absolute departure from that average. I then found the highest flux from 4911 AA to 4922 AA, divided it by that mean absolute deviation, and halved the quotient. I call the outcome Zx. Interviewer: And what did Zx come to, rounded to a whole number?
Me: 27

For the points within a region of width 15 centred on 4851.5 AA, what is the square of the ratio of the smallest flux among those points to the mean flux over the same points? 0.972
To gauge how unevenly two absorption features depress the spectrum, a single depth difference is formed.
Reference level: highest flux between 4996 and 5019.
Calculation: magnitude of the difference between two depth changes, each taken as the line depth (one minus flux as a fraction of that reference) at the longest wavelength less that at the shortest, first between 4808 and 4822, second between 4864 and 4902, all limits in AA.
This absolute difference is 0.132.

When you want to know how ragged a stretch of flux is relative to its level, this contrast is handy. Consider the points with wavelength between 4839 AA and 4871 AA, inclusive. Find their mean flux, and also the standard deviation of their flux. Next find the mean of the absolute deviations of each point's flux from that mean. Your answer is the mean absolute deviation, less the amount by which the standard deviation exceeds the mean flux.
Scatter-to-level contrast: 5.3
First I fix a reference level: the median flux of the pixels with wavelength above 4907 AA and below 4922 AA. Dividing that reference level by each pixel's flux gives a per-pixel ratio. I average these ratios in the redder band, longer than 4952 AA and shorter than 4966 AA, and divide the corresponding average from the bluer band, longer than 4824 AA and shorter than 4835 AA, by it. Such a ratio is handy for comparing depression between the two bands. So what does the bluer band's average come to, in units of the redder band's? 0.98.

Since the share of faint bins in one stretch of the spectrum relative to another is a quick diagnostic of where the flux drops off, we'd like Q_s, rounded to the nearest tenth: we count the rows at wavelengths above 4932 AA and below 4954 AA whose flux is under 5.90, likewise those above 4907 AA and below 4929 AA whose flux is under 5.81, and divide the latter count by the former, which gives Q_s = 9.0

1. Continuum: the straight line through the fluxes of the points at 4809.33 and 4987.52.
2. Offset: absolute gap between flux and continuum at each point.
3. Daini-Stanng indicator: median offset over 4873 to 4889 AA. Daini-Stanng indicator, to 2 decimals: 0.46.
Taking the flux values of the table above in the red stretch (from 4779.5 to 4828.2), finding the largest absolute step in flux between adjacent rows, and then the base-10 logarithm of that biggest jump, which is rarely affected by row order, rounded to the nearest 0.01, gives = -0.82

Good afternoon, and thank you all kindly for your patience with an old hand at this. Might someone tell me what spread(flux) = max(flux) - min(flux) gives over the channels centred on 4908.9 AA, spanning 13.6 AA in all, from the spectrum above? 0.19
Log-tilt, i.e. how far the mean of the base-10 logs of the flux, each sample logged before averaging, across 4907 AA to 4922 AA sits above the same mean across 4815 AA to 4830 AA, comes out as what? -0.021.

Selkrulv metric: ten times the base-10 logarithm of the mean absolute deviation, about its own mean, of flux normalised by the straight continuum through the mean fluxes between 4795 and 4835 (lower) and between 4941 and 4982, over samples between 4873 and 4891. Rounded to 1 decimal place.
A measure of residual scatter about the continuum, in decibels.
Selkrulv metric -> -20.3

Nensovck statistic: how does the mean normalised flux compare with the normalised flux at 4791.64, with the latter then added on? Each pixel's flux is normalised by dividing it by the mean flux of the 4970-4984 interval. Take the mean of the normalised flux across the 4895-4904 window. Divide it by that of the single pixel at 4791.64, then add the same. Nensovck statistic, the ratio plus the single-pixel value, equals 2.03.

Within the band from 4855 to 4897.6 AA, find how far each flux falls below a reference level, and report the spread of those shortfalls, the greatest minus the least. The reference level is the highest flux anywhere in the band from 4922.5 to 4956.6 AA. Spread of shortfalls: 0.99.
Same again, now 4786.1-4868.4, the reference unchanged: 1.09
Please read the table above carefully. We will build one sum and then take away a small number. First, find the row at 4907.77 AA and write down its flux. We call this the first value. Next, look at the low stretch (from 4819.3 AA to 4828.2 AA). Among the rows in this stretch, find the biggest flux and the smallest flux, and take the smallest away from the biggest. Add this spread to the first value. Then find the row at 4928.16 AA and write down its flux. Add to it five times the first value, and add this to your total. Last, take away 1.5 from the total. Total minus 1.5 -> 39.3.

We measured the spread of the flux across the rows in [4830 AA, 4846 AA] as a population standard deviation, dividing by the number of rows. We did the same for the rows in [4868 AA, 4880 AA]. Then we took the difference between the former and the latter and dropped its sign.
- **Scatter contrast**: 0.080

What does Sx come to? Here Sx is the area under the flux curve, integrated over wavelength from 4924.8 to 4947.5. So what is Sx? 133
